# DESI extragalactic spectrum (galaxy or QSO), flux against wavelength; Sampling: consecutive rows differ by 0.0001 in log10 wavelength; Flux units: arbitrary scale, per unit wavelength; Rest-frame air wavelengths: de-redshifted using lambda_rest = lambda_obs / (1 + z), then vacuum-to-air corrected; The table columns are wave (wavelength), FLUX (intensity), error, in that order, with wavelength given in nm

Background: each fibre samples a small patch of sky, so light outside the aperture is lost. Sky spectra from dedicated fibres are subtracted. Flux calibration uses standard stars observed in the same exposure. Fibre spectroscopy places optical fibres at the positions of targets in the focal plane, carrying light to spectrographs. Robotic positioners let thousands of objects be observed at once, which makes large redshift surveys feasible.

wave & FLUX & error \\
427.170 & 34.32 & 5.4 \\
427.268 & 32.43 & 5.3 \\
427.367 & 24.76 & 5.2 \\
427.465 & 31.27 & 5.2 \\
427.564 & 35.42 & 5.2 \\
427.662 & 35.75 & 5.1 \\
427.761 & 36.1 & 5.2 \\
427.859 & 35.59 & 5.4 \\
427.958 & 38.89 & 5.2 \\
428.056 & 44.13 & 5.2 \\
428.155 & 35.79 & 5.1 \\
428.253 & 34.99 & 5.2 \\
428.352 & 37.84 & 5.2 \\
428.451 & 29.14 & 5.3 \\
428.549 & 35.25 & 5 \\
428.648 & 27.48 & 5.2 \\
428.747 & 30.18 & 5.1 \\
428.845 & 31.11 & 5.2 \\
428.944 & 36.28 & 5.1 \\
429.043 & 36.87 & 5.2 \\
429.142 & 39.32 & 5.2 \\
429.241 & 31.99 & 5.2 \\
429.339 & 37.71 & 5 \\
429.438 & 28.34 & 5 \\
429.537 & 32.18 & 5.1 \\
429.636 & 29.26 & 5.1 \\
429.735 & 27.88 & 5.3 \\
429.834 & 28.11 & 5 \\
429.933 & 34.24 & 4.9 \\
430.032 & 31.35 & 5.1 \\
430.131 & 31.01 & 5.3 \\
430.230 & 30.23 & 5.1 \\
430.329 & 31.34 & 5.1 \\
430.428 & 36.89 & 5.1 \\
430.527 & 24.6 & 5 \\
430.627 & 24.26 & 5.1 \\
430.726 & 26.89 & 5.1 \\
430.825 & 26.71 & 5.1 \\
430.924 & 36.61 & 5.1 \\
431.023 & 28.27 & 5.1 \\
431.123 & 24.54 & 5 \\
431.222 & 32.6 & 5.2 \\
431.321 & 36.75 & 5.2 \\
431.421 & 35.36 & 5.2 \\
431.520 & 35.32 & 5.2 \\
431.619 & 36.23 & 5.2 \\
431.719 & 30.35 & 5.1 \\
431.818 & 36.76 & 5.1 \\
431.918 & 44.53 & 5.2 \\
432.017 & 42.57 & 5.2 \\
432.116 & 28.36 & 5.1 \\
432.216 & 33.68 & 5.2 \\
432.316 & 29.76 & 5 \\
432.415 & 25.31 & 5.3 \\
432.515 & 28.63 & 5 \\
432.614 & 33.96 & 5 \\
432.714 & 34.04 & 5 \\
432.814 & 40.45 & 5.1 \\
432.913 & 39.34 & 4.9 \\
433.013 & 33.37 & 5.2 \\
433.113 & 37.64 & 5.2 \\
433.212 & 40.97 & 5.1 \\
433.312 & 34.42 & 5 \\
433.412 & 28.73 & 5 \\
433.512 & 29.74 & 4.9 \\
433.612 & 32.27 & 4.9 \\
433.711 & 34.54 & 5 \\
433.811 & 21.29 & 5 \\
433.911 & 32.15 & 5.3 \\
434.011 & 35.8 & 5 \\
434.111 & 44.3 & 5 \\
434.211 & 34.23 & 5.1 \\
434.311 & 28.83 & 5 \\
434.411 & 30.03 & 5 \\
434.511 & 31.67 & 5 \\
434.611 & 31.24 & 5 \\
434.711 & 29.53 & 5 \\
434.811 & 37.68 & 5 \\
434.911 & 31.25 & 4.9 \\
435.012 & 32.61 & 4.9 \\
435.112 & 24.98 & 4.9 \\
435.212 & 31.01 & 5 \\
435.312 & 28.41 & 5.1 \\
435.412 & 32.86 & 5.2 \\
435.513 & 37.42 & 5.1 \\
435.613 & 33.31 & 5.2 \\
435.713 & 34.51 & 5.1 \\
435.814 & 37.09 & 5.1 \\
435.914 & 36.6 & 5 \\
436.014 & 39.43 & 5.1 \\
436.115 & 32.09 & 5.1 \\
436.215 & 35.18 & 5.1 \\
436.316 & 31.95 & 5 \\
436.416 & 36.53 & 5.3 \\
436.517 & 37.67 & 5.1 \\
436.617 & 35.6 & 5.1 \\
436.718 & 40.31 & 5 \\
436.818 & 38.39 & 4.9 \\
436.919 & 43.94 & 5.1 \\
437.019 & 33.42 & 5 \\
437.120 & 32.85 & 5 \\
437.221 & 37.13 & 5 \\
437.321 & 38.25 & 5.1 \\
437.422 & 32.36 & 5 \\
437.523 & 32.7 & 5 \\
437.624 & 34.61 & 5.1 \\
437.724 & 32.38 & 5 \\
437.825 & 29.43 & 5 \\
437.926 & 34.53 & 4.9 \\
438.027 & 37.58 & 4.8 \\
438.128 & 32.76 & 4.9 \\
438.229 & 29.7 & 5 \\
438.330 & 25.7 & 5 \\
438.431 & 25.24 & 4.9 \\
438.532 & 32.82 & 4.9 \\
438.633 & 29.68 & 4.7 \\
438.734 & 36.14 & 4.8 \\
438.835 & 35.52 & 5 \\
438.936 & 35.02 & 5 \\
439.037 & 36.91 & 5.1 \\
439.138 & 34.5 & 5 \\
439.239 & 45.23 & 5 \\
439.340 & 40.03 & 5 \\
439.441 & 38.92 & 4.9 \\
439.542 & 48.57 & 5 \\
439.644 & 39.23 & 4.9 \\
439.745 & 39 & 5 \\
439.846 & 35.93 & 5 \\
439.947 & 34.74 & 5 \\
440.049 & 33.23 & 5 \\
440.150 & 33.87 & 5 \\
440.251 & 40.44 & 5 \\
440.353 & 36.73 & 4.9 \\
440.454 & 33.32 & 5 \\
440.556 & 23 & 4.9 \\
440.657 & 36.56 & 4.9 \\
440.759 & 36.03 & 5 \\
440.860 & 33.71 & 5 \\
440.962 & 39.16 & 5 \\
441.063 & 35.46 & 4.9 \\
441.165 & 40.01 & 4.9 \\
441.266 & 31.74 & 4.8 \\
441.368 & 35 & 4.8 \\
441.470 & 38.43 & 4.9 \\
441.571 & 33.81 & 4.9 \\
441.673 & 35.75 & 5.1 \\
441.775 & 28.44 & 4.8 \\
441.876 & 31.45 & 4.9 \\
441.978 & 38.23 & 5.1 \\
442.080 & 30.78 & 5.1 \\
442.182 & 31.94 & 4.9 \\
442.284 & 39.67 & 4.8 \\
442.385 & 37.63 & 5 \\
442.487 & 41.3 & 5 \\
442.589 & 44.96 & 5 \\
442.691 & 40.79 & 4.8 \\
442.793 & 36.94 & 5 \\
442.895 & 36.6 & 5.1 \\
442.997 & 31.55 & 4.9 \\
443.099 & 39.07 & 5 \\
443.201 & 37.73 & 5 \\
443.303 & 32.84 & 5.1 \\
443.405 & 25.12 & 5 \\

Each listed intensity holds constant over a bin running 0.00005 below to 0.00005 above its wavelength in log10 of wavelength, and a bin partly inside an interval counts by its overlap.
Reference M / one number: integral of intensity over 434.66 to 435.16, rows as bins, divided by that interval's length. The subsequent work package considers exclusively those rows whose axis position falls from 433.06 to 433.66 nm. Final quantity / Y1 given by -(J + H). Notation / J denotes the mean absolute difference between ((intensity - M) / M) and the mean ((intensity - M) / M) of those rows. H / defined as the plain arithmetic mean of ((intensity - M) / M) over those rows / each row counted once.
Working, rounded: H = 0.09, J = 0.12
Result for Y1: -0.21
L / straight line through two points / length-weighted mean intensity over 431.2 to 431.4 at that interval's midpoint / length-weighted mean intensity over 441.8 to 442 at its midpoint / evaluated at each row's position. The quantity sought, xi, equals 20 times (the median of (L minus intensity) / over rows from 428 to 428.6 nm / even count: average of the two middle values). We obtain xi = -3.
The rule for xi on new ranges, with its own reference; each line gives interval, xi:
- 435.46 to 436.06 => -49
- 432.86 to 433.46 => -26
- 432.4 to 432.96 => 16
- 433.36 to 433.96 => 75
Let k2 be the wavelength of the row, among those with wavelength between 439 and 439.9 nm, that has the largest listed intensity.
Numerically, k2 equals 439.542 nm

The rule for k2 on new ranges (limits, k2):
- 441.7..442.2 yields 441.978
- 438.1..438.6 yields 438.532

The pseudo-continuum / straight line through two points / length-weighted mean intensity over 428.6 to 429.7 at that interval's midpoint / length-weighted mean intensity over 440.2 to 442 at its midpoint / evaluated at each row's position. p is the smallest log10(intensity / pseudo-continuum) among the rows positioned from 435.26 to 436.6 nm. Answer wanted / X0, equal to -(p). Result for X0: 0.075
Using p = -0.075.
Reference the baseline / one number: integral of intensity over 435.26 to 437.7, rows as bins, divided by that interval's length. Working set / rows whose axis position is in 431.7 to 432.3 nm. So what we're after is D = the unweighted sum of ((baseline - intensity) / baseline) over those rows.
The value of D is -0.09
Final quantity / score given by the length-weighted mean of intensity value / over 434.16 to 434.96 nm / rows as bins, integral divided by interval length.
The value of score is 31.8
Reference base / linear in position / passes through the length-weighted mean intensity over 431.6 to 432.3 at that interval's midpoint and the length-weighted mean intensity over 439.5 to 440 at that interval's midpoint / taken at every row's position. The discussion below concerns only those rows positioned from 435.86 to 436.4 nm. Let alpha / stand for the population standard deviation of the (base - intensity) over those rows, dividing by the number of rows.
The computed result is 2.9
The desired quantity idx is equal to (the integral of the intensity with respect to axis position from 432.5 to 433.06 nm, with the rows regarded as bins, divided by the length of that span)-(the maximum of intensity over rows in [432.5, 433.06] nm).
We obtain -5.1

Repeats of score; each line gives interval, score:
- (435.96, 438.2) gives 35.4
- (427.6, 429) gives 34.9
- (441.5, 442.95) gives 36.3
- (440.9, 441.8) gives 35.5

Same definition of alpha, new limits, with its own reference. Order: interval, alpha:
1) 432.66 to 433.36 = 3.0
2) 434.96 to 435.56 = 3.8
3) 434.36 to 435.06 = 2.5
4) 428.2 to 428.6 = 3.2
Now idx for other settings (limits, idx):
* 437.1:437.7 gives -3.6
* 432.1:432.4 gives -3.5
